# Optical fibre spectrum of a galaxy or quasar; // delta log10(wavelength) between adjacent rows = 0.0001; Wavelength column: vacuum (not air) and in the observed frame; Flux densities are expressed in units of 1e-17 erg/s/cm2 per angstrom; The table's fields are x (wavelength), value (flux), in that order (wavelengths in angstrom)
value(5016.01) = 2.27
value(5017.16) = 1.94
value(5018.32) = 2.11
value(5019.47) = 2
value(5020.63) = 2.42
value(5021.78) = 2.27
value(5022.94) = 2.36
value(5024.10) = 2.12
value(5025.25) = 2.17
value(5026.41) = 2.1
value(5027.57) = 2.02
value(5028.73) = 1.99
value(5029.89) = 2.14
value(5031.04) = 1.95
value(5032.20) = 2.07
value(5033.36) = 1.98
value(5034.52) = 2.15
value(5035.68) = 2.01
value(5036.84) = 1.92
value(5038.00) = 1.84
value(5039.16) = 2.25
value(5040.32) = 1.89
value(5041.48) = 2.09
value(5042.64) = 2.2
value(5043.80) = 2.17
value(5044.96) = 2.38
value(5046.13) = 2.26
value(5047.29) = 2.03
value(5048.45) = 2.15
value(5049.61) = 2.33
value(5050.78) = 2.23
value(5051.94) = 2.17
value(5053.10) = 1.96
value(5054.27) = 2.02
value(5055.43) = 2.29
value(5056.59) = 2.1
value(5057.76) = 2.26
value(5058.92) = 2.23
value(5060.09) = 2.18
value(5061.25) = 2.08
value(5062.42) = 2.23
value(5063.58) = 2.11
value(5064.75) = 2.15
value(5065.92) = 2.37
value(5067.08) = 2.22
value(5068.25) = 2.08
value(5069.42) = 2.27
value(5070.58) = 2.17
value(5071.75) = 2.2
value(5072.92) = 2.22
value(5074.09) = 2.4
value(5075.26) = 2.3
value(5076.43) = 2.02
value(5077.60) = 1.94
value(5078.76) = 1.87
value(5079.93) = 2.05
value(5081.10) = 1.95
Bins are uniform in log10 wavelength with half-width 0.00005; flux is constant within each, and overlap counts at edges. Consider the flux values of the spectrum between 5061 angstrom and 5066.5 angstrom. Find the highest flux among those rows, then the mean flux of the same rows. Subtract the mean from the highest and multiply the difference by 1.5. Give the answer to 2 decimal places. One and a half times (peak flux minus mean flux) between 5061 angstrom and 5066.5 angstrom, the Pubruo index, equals 0.27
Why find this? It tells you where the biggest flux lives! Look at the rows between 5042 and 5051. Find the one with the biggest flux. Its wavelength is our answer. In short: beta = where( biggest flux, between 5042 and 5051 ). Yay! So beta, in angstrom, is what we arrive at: 5044.96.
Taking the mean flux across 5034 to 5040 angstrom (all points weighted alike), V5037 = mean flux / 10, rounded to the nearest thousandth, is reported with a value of 0.203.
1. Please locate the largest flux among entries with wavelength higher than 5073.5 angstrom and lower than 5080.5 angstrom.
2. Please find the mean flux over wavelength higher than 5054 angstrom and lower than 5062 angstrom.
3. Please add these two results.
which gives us 4.57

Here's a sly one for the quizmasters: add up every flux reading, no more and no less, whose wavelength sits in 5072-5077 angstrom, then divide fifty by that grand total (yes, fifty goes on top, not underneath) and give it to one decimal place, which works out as 5.6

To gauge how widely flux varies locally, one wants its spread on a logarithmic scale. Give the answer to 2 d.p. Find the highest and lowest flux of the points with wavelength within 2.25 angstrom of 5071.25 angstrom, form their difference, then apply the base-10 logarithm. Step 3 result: -1.00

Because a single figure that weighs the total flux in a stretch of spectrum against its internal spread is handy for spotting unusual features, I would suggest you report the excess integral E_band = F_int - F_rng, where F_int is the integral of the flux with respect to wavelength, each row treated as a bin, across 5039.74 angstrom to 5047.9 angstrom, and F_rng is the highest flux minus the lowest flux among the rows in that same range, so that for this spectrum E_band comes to 17.0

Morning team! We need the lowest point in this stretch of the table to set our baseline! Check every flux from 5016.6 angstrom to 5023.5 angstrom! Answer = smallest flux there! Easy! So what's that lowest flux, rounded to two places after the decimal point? 1.94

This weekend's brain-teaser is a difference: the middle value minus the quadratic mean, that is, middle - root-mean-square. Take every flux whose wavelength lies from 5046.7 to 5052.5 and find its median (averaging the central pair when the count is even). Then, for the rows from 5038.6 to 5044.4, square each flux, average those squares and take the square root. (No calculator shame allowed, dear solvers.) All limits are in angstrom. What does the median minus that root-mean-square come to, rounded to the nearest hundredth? 0.05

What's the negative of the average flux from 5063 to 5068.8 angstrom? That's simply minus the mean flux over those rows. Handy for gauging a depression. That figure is -2.19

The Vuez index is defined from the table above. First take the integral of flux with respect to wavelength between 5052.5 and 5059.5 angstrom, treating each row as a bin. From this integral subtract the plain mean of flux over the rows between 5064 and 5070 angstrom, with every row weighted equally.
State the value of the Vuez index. 12.8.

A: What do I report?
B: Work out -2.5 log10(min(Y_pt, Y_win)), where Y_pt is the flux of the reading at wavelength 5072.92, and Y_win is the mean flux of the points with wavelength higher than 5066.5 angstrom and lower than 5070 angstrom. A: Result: -0.85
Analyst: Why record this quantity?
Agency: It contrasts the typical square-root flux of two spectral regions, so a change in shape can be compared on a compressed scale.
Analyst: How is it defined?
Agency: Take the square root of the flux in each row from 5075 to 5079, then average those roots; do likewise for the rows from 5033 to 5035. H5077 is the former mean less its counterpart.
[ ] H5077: -0.01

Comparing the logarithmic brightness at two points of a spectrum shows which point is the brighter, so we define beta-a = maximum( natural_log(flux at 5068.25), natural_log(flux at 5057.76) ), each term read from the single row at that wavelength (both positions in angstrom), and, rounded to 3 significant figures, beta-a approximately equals 0.815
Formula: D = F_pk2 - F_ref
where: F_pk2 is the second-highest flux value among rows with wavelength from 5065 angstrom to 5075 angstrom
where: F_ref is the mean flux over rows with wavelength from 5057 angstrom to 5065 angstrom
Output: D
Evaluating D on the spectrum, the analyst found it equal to 0.19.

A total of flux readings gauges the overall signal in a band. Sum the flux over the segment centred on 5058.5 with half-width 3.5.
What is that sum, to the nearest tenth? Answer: 13.1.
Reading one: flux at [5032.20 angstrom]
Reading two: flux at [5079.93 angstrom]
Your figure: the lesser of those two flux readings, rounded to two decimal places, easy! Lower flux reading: 2.05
